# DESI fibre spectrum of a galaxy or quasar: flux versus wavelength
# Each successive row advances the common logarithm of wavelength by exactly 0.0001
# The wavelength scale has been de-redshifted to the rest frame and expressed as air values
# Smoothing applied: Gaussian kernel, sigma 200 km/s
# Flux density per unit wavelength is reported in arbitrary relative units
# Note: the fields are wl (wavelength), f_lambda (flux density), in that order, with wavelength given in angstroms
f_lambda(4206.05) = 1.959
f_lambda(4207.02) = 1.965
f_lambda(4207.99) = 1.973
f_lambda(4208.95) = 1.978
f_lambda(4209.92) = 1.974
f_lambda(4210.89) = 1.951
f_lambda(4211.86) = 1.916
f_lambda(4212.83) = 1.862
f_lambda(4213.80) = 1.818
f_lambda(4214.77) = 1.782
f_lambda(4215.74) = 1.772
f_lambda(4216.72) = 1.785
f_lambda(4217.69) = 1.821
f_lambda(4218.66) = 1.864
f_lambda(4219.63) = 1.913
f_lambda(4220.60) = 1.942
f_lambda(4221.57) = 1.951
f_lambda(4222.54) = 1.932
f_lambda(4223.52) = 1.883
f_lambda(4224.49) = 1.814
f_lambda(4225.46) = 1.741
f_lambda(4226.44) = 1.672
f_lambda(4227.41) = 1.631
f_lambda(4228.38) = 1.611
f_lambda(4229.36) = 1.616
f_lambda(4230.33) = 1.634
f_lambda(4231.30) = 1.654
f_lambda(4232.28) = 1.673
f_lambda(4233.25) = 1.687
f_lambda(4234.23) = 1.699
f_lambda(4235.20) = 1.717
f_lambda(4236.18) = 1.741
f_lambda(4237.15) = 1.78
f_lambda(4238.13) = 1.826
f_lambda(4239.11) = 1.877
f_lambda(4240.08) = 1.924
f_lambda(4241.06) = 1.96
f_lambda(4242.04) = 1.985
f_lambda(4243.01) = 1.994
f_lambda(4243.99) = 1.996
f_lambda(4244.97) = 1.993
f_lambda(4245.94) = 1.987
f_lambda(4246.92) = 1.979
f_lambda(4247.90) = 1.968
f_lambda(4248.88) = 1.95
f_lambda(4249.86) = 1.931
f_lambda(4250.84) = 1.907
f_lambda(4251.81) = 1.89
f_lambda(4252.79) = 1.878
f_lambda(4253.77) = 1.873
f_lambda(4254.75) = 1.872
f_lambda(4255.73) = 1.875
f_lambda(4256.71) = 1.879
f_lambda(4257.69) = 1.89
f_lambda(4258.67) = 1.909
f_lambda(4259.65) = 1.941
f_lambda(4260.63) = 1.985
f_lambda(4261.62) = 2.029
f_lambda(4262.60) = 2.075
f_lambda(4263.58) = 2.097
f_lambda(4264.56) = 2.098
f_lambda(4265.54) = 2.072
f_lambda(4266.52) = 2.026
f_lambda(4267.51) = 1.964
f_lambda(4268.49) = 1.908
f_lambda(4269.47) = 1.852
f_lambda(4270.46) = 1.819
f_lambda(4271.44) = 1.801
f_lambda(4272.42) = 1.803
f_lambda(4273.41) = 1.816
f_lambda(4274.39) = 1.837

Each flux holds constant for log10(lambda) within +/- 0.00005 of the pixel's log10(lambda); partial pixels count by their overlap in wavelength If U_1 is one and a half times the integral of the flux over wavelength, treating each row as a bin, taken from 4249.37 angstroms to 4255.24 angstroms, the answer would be 16.7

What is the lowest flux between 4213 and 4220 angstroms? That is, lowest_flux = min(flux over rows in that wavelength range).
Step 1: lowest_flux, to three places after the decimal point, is 1.772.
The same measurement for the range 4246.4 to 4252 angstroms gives 1.890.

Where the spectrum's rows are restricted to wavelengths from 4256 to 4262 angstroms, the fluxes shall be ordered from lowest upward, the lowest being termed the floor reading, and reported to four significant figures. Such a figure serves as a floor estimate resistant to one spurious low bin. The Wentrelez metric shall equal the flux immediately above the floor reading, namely 1.890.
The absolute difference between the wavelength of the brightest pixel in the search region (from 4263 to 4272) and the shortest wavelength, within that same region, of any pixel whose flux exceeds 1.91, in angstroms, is 1.0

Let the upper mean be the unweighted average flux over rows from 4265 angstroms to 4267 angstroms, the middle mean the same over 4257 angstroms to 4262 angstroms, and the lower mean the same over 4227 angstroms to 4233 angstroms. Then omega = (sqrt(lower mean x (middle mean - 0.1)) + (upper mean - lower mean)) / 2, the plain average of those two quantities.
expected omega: 1.08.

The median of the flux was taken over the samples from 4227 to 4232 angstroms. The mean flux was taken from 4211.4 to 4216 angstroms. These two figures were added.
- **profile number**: 3.46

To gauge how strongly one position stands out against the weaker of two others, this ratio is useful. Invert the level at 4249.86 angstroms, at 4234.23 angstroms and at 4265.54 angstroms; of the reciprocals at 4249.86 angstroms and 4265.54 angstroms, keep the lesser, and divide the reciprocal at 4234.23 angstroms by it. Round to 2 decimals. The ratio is 1.22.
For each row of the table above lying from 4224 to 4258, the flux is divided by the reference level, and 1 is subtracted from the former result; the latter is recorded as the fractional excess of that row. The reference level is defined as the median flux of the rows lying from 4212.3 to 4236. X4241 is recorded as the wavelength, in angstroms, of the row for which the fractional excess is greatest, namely 4243.99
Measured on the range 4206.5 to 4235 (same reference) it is 4208.95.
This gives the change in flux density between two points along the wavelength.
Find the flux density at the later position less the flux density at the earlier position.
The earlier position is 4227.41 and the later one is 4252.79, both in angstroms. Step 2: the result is 0.25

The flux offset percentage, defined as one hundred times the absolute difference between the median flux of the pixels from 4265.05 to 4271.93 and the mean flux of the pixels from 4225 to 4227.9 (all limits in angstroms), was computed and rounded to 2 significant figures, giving 23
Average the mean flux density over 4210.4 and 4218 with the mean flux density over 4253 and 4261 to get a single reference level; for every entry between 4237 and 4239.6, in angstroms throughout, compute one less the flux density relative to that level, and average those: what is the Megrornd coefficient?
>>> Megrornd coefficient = 0.02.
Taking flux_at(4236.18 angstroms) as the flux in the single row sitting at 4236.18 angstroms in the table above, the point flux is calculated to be 1.741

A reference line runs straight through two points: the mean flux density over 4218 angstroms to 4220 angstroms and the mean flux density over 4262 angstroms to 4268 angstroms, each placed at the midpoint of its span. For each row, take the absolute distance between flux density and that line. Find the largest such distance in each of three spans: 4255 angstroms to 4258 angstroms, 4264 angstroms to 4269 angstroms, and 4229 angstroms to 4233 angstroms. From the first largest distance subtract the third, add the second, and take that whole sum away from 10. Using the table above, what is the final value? 10.00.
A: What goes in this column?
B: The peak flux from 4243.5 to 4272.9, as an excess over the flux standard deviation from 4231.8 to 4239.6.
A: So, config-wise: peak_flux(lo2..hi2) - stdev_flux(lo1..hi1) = 2.03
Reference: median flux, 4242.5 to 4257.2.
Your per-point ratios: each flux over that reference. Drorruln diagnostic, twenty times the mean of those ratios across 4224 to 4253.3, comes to 18.9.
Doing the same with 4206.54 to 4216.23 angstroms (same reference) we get 19.7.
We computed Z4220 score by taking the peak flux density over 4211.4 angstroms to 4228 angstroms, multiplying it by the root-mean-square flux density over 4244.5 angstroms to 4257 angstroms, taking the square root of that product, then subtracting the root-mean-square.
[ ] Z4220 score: 0.014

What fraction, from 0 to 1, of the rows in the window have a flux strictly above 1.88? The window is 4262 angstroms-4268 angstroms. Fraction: 1.0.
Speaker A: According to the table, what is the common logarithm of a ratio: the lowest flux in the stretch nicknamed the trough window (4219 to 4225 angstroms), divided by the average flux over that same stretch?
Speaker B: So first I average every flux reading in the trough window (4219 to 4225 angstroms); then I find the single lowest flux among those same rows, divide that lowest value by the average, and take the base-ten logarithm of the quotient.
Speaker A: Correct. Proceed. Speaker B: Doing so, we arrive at -0.0214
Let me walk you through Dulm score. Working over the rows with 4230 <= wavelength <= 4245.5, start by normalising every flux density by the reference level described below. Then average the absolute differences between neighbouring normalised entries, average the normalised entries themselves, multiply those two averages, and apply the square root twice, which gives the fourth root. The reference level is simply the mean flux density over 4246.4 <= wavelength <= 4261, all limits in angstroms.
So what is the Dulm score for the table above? 0.332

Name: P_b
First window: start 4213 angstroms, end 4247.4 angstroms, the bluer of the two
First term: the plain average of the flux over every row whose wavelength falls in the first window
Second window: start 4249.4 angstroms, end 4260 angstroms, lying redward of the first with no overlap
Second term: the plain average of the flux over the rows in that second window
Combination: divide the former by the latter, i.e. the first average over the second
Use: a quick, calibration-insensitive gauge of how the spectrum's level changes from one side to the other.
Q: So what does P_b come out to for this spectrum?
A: 0.960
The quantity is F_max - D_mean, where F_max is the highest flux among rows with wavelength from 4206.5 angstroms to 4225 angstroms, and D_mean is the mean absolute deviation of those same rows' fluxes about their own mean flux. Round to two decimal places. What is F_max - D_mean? 1.91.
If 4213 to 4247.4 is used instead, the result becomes 1.89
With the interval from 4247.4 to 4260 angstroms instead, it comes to 1.94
